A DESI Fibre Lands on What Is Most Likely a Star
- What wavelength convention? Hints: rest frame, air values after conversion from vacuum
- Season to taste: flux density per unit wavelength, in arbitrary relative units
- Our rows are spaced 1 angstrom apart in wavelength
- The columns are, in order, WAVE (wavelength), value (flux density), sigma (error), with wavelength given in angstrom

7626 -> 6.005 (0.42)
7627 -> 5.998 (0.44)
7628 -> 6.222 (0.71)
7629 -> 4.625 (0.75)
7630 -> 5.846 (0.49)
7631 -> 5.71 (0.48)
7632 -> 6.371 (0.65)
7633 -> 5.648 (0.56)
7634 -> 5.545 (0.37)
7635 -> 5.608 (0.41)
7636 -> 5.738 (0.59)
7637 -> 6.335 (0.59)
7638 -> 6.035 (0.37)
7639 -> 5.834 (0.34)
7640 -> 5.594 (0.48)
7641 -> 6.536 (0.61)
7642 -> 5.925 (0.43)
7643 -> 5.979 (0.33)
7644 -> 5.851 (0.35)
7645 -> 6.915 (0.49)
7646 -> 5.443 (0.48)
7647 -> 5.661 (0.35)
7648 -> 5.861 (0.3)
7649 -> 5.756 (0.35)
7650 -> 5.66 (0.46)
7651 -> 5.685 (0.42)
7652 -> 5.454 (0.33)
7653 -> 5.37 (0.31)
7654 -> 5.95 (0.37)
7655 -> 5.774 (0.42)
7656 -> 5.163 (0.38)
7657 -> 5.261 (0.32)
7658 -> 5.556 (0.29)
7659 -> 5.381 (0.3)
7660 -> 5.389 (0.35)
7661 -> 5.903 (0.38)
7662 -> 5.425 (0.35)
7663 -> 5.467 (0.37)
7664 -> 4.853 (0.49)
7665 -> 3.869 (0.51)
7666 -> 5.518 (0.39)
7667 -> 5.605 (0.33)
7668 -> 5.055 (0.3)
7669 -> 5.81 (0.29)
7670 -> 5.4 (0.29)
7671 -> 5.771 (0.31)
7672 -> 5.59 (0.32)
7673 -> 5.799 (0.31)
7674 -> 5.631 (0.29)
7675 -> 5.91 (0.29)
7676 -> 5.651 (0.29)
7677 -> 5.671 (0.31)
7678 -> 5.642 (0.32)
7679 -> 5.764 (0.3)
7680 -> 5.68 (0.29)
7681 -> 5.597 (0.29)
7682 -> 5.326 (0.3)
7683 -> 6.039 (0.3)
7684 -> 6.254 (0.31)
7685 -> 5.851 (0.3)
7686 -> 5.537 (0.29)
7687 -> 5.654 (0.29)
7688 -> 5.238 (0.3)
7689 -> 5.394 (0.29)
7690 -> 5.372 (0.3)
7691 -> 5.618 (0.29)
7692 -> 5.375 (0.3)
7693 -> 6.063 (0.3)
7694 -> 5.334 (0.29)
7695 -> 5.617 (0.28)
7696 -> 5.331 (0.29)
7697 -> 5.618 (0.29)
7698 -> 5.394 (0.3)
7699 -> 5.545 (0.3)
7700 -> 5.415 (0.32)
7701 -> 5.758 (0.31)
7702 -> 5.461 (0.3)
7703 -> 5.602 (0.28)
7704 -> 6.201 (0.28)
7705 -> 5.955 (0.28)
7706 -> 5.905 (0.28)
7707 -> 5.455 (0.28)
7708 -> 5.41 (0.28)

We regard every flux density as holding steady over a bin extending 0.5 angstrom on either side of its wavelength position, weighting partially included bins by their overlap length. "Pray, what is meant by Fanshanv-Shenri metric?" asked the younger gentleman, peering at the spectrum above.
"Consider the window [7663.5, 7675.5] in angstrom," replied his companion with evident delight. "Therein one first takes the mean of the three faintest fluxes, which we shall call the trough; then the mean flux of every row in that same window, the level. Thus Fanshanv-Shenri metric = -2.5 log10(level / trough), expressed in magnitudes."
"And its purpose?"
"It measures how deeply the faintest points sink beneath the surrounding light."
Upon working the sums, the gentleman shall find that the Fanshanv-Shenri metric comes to -0.18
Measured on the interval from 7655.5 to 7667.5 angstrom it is -0.14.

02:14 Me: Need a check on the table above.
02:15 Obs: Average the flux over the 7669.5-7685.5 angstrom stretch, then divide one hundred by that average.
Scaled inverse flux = 17.5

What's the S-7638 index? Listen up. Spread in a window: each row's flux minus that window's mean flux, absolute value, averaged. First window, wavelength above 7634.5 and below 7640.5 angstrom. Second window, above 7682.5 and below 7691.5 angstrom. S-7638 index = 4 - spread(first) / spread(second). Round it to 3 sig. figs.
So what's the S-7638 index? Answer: 3.15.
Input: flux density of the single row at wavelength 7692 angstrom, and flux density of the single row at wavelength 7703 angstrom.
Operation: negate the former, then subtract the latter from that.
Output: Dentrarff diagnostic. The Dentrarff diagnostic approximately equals -11.0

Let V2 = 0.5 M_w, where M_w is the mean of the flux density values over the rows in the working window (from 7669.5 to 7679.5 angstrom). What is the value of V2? 2.84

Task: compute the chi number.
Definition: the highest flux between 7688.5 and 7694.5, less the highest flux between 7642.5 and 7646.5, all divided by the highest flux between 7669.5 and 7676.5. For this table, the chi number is -0.14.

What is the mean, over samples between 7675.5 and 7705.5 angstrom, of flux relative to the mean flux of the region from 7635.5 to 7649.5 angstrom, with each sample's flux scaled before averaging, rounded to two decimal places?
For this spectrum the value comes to 0.94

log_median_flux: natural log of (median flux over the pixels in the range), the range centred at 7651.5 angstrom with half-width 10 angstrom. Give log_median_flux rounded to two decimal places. 1.74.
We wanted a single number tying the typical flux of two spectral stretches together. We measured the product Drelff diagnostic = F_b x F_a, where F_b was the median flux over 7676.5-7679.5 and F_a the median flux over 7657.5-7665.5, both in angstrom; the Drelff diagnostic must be 30.7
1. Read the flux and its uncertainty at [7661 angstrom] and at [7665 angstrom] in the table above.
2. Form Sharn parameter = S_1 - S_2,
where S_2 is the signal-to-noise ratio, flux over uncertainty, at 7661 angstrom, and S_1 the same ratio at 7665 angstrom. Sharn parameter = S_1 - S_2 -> -7.9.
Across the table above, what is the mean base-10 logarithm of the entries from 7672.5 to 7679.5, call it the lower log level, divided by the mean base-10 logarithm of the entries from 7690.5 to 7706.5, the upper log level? 1.01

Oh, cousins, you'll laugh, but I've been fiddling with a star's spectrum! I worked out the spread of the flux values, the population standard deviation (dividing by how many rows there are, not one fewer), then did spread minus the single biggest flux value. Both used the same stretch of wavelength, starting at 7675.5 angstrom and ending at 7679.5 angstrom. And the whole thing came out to -5.72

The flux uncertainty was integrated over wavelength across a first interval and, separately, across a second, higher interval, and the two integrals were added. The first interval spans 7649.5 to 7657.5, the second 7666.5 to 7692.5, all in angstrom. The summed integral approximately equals 10.8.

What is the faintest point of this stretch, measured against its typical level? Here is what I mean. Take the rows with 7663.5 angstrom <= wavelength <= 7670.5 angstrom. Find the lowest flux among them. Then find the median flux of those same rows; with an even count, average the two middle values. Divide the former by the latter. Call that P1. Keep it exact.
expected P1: 0.716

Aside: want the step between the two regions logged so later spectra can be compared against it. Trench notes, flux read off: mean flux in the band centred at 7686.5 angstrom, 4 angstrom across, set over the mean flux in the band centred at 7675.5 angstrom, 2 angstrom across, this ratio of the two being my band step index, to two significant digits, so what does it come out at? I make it 0.96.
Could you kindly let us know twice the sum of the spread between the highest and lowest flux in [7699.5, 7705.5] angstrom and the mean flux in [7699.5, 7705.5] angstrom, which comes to 13.0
